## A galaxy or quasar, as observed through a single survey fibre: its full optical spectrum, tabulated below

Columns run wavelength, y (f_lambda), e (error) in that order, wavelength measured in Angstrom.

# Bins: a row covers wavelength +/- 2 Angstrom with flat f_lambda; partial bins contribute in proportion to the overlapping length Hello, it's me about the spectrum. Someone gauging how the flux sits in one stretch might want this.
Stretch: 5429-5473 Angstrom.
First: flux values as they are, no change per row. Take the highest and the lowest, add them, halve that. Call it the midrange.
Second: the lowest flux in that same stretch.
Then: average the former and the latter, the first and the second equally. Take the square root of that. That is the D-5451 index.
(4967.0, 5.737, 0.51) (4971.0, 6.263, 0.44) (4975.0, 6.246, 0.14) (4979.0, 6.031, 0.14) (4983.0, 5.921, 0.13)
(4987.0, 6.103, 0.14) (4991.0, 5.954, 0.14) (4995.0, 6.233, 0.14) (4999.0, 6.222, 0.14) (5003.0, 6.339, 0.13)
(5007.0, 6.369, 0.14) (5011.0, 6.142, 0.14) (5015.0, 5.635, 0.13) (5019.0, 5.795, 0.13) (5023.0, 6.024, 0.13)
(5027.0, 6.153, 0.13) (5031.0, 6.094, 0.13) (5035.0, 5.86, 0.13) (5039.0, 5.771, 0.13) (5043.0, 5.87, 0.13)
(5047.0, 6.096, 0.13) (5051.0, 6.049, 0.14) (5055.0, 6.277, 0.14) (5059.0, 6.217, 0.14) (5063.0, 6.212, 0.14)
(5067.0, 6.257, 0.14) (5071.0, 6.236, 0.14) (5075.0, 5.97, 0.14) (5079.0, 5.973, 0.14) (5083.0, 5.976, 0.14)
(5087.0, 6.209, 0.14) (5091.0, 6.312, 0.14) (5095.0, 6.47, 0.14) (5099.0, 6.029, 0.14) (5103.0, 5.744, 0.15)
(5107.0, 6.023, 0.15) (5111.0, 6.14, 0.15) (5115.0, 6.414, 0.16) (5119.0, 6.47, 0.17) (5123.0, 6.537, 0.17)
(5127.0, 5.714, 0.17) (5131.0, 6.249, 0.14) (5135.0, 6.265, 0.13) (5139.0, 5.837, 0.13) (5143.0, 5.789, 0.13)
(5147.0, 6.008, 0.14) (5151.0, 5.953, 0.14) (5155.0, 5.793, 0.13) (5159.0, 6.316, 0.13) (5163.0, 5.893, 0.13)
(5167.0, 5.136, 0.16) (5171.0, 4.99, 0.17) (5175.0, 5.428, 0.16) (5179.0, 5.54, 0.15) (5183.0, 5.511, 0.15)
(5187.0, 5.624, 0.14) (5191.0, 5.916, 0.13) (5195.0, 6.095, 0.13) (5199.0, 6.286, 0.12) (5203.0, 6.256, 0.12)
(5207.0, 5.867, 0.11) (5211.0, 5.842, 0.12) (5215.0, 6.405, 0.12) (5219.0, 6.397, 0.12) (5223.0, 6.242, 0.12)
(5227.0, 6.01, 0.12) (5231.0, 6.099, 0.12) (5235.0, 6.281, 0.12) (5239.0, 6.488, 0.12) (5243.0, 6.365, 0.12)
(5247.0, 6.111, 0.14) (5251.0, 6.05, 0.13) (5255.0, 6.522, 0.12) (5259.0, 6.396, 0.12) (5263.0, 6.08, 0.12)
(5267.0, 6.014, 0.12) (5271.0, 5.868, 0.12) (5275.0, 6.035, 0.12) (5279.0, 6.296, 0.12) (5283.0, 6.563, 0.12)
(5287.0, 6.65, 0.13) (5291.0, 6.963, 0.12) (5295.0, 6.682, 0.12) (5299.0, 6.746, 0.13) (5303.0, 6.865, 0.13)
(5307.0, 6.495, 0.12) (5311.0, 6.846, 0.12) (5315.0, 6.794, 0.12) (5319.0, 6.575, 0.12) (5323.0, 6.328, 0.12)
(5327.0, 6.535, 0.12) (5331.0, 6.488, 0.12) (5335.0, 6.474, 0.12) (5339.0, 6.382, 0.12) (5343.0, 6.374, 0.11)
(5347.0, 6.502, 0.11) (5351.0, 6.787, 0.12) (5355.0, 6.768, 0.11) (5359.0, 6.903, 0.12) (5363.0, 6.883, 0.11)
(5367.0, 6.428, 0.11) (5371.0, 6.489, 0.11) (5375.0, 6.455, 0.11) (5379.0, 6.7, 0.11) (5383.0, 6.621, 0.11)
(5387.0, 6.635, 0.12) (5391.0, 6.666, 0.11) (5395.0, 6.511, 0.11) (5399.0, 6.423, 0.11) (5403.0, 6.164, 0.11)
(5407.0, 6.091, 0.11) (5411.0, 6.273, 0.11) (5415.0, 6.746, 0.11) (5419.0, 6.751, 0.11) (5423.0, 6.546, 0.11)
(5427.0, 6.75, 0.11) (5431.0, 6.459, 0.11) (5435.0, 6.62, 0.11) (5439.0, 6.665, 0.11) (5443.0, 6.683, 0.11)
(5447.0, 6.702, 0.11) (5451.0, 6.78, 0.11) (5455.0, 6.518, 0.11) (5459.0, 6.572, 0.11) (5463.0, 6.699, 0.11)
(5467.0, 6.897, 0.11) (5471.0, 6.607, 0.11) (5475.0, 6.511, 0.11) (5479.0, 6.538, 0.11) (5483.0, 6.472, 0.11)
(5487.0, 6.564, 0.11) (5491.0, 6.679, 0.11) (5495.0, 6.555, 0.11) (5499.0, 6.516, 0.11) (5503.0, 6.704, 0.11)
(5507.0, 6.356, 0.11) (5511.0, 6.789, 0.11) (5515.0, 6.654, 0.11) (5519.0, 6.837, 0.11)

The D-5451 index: 2.56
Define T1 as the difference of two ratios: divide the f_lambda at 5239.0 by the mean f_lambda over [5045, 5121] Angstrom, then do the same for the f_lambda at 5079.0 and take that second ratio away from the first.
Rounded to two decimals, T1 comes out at 0.08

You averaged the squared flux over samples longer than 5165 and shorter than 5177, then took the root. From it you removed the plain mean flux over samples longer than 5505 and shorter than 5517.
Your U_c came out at -1.4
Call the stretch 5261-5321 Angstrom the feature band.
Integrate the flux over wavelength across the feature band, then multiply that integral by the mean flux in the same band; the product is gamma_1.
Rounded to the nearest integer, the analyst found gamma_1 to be 2534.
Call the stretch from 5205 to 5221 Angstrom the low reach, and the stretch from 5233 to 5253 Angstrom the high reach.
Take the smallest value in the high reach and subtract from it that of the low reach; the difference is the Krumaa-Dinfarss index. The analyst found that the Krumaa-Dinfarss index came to 0.21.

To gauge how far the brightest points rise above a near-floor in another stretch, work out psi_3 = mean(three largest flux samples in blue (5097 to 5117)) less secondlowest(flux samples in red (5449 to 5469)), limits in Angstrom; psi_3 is -0.38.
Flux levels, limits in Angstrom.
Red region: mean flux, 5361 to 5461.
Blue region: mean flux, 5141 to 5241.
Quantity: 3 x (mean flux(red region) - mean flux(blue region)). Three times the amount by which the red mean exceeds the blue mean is 1.9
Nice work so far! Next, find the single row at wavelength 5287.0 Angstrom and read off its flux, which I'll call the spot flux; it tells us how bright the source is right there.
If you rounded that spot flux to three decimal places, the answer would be 6.650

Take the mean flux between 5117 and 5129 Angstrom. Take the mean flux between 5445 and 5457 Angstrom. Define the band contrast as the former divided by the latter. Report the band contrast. 0.94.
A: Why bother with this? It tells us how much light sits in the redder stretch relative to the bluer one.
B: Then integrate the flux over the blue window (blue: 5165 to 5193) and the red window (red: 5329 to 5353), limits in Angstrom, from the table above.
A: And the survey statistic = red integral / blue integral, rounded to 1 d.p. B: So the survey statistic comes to 1.0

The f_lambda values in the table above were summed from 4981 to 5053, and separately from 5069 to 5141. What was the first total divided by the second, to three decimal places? 0.982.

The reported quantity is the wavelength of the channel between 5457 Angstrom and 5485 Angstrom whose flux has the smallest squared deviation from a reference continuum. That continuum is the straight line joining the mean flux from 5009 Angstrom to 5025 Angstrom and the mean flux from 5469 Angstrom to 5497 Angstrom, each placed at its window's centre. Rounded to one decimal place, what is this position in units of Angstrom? 5479.0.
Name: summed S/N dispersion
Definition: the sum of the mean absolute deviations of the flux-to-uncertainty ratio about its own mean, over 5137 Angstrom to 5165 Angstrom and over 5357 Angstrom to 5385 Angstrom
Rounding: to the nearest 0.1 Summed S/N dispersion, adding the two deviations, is 2.7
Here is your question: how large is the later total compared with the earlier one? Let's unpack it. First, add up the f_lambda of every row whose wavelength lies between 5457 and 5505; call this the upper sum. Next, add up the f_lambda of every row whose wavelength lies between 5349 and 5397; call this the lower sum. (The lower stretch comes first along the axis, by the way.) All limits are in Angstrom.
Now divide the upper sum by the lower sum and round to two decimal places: 0.99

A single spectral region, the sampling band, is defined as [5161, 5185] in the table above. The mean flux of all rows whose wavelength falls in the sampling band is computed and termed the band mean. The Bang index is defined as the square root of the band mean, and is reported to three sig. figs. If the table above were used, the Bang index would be 2.33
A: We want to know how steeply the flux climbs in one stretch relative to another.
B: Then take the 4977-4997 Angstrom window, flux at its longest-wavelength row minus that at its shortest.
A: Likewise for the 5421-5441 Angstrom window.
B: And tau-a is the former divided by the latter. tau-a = 1.7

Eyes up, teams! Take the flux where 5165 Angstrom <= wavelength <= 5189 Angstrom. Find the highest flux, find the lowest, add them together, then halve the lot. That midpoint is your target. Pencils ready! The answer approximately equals 5.3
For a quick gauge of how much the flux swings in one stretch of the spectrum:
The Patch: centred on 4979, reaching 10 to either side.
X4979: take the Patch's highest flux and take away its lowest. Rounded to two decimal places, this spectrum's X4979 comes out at 0.34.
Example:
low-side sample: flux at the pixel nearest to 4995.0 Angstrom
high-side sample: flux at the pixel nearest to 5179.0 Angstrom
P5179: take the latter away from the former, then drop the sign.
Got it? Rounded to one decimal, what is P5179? 0.7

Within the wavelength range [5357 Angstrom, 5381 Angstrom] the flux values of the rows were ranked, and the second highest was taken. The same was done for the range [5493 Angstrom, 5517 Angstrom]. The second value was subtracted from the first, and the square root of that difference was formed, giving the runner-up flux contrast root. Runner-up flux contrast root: 0.42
